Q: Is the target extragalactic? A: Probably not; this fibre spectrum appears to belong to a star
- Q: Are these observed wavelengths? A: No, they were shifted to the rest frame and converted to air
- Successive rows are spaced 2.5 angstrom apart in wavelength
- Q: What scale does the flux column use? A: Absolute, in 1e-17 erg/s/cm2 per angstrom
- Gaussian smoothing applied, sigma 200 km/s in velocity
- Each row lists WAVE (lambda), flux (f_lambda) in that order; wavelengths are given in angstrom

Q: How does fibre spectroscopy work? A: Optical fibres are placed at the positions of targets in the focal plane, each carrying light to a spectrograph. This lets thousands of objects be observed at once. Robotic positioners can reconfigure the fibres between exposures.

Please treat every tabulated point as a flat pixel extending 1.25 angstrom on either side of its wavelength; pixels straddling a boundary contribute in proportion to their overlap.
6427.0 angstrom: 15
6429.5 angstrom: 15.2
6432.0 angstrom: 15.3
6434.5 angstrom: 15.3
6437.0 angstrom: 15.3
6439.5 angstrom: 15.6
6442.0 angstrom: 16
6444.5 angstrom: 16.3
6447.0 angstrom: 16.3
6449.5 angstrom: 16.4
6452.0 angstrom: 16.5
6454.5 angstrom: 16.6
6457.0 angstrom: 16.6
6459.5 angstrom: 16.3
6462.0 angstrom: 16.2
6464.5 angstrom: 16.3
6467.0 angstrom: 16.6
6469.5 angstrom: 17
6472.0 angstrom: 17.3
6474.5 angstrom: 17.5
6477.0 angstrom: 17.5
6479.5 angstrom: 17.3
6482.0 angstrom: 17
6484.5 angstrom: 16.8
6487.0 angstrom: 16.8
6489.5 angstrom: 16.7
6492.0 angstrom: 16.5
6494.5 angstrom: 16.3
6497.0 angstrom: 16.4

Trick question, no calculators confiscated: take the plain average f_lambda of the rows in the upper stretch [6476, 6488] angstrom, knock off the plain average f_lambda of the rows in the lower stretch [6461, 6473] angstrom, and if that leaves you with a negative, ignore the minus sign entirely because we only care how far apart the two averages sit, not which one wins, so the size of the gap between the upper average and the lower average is 0.40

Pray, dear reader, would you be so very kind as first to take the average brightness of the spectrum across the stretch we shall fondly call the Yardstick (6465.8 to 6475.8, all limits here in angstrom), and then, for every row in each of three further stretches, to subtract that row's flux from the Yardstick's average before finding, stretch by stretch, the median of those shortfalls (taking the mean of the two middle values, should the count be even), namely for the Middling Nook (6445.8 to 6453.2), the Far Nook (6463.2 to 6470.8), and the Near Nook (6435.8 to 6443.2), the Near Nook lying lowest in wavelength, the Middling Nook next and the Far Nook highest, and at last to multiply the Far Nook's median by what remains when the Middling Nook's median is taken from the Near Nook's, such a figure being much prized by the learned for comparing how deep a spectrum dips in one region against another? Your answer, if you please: 0.40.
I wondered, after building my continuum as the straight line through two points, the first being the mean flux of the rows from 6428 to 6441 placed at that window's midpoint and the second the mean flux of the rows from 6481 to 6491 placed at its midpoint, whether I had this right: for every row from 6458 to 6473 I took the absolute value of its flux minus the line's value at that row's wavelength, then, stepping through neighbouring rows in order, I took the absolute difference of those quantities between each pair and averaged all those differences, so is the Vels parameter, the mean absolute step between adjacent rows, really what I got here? 0.20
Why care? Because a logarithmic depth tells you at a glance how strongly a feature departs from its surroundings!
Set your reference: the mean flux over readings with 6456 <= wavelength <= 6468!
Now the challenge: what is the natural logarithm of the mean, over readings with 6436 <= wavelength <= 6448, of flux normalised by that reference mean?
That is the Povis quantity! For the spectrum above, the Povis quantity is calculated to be -0.03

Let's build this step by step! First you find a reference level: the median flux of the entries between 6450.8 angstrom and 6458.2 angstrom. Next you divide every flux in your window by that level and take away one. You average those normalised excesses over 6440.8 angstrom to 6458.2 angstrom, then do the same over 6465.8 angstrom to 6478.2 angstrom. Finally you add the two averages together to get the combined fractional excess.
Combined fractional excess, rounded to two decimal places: 0.02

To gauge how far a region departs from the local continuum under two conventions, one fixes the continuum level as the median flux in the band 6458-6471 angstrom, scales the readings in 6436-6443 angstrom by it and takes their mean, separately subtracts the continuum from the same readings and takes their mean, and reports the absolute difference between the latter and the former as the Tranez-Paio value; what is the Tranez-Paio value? 1.6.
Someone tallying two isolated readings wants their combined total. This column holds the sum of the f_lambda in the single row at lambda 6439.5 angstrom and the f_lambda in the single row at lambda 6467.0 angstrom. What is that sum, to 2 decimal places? 32.20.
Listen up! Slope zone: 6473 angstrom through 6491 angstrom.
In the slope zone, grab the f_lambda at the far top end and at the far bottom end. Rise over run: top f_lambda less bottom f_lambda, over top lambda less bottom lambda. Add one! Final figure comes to 0.95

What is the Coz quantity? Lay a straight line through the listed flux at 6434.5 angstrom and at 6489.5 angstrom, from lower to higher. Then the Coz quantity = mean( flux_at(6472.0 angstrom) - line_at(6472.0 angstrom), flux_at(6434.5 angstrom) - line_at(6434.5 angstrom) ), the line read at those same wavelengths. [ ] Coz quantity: 0.52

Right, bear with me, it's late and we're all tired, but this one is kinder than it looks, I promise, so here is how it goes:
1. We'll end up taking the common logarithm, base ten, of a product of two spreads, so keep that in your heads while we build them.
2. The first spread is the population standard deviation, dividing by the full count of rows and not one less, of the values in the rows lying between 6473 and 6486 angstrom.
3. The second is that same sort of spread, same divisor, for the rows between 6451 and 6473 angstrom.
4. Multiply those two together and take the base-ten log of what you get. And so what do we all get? -1.0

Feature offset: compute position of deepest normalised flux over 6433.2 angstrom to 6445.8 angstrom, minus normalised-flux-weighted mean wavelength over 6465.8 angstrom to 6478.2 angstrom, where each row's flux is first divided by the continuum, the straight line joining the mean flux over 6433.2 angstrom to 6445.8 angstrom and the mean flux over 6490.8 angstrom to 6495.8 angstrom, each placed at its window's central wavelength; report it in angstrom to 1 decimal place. -35.1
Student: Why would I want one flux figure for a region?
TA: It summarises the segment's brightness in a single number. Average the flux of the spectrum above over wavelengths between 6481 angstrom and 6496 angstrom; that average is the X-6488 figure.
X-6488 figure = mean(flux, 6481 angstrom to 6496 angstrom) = 16.7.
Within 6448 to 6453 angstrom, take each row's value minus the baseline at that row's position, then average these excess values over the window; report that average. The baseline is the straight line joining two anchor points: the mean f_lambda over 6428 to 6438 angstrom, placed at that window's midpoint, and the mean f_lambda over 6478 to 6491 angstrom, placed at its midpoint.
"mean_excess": 0.61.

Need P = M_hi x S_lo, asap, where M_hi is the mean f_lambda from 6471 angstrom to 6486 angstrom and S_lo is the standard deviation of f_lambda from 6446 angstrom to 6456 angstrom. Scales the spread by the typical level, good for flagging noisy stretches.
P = 2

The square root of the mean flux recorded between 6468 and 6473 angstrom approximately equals 4.14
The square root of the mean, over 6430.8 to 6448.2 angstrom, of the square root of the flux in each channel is 1.99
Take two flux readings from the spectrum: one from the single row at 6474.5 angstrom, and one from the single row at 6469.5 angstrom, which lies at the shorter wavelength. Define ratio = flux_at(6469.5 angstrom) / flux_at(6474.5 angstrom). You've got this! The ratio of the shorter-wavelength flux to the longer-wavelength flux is 0.971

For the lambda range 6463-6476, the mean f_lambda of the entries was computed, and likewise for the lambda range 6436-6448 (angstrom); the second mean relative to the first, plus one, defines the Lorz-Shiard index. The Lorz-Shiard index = 1.94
